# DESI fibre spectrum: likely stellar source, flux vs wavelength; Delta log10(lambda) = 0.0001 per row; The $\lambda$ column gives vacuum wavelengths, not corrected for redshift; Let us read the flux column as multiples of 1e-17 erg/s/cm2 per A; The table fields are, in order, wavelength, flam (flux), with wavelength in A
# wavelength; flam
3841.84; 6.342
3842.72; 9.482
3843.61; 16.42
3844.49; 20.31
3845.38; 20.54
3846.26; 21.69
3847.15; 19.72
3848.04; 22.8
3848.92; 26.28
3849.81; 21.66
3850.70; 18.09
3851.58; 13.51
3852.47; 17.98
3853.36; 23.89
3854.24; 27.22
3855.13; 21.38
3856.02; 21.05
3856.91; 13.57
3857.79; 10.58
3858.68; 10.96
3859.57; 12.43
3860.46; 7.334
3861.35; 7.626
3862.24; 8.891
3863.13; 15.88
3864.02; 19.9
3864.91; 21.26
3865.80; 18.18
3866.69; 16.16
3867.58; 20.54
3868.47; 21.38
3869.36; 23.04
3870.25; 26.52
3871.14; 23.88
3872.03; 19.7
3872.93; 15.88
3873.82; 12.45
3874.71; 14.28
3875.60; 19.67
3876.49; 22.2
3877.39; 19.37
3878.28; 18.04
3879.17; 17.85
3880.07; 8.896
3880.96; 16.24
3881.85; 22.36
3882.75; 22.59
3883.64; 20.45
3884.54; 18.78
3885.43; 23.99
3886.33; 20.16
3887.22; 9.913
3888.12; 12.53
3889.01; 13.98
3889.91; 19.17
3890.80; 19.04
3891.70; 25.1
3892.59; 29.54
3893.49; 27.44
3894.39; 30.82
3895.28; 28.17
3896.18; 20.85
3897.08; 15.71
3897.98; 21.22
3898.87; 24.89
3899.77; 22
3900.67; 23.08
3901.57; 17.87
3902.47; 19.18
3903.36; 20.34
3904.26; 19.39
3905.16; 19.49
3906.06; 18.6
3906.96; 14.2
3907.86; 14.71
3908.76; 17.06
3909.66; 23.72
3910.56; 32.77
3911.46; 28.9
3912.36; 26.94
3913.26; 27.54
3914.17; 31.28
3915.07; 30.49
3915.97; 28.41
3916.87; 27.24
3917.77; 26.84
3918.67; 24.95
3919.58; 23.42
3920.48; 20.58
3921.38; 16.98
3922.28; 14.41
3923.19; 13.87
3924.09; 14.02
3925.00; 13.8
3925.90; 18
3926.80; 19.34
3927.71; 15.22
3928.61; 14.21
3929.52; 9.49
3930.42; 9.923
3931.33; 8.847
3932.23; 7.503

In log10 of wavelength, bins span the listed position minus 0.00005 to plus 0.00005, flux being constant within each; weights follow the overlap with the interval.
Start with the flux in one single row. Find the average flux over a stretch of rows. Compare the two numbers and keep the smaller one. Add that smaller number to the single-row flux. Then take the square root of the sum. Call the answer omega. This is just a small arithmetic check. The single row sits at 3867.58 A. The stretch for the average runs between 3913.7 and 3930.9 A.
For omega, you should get 6.3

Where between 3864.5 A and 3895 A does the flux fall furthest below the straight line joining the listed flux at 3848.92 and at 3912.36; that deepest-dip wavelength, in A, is 3880.07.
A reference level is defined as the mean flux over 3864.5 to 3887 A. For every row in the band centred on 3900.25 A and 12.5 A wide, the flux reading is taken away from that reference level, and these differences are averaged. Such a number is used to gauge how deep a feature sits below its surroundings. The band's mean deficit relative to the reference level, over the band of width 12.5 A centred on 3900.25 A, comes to -2.2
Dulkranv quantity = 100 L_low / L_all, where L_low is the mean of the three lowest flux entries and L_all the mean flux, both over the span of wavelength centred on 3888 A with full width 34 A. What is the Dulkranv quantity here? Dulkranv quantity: 52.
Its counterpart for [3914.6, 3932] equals 51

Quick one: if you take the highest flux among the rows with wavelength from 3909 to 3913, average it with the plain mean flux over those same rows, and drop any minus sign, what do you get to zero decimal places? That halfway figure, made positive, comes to 30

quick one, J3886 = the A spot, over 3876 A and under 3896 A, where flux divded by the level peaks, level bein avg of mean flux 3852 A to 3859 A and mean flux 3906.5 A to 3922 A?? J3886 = 3894.39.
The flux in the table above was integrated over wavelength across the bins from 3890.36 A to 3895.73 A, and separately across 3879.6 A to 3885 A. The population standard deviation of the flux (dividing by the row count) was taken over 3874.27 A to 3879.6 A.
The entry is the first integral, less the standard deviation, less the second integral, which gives 43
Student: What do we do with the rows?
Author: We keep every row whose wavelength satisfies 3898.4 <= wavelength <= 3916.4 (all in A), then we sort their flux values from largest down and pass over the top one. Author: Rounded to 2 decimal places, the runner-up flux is 31.28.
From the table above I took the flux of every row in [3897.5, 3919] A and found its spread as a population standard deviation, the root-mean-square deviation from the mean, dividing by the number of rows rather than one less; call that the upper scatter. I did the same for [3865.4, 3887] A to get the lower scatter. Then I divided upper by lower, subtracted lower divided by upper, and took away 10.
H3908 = -9.4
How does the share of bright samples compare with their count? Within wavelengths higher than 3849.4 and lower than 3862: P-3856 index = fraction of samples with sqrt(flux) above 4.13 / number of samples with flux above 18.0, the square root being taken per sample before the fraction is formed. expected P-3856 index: 0.083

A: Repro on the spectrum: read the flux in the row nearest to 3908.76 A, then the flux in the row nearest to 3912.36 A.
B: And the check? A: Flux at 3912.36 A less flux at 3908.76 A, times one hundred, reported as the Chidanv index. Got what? 988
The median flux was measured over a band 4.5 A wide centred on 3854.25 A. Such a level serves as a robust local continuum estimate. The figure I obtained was 21.4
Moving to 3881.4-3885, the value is 21.4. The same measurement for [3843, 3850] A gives 21.1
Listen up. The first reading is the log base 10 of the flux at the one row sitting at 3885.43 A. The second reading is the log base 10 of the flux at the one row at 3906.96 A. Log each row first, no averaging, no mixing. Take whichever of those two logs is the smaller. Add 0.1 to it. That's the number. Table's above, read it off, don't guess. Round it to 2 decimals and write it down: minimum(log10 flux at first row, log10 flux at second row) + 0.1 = 1.25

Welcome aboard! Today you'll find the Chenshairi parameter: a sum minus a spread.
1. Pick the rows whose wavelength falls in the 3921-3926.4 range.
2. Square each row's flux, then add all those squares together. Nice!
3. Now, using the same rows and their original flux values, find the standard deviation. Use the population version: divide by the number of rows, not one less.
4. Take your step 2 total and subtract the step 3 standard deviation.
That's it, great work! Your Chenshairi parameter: 1398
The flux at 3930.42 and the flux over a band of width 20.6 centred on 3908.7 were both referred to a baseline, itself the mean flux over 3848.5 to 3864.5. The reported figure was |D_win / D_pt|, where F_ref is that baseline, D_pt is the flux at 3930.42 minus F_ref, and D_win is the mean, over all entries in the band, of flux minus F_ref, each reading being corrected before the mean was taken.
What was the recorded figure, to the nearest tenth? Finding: 1.0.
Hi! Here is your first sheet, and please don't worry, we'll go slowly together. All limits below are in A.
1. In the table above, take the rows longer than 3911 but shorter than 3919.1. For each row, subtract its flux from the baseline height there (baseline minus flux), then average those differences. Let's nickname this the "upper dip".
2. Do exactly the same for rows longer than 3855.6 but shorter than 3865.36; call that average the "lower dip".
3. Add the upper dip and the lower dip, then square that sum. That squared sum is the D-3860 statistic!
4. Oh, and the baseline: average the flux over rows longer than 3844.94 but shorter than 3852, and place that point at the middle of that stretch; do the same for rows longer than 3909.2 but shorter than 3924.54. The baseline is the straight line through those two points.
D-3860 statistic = 14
